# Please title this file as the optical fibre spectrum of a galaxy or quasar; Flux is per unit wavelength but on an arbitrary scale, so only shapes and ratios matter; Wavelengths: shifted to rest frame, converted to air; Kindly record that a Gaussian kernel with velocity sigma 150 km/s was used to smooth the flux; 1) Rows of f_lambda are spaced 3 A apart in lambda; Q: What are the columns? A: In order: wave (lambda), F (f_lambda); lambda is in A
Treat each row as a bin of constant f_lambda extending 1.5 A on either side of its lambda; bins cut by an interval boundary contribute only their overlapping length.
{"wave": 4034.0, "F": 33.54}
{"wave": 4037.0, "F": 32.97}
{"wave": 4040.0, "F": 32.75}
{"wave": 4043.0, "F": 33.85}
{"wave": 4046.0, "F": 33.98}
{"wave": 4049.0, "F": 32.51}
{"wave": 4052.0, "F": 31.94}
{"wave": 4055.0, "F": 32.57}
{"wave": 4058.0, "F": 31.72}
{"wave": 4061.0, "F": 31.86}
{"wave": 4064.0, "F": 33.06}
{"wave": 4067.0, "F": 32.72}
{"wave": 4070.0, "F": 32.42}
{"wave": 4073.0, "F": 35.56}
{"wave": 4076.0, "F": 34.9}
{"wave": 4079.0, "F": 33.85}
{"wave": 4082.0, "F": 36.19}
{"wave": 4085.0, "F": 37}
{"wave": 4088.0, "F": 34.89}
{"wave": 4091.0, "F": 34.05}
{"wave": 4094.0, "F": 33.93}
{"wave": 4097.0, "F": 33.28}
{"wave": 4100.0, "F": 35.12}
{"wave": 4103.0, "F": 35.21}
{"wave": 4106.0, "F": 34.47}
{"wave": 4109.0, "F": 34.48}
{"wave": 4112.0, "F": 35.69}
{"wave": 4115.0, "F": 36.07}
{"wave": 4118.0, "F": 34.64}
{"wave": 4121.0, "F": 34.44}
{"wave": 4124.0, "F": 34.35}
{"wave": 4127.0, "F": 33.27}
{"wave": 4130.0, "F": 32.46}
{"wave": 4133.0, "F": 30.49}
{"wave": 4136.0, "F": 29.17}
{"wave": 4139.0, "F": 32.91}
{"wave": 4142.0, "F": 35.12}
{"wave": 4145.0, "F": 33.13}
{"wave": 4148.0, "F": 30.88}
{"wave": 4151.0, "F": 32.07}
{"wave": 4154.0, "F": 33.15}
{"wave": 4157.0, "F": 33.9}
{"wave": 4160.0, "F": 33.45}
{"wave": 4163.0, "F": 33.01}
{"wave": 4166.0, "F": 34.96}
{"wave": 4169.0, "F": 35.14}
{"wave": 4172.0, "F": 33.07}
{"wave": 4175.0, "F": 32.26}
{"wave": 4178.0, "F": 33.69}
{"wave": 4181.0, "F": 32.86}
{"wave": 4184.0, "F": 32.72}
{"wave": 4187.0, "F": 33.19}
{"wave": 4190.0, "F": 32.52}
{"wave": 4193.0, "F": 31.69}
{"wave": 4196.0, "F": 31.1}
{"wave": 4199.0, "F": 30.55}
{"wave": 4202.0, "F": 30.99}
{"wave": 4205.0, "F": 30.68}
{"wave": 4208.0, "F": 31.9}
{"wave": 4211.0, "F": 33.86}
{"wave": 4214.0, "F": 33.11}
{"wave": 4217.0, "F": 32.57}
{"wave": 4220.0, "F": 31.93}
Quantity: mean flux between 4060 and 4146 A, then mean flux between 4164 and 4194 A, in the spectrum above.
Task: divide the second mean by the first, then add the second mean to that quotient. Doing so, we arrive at 34.2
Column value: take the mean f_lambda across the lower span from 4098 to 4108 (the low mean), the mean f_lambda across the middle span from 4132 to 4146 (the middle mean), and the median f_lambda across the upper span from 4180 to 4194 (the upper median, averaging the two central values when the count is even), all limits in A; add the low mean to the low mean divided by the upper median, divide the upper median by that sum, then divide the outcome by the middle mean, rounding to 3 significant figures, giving 0.0283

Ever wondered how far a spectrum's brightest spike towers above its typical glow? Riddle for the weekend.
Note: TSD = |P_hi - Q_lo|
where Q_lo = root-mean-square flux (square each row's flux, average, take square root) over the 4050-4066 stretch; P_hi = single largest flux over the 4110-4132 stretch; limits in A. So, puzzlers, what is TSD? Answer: 3.8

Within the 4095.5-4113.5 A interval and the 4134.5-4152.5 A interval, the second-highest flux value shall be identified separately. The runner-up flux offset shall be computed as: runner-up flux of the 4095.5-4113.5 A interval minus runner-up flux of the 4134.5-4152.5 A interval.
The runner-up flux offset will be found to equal 2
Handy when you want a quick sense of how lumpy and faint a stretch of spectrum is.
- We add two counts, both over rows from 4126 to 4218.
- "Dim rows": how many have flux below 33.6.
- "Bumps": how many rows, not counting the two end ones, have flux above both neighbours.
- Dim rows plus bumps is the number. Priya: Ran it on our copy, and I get 32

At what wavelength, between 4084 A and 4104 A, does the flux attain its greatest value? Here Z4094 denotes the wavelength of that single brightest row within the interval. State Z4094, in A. 4085.0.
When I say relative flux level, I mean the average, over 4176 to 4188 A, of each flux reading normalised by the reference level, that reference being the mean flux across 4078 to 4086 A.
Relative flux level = 0.93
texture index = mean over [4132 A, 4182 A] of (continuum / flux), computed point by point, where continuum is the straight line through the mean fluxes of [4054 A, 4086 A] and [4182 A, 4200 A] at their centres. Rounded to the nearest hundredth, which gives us 0.99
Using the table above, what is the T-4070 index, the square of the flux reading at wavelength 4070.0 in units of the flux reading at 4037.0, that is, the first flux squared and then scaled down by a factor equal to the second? 31.9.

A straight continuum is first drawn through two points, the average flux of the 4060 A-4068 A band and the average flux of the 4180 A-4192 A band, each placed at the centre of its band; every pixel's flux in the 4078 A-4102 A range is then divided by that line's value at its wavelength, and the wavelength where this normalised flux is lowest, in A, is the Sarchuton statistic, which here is 4097.0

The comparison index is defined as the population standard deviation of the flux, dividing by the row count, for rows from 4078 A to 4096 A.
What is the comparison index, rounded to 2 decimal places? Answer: 1.21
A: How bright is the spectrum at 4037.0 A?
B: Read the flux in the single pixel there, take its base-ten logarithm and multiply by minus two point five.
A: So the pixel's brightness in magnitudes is -3.80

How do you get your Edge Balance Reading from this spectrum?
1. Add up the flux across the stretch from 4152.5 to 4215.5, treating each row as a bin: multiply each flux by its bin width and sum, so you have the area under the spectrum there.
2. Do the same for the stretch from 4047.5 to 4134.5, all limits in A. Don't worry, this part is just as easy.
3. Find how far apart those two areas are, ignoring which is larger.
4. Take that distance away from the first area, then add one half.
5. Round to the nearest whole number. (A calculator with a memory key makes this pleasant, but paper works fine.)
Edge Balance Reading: 1178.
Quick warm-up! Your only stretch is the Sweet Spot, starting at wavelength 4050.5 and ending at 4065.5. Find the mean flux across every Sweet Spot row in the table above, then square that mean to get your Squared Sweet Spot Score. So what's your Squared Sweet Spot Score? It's 1039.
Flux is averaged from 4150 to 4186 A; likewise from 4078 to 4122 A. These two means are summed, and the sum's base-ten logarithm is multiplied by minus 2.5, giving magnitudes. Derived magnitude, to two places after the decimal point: -4.59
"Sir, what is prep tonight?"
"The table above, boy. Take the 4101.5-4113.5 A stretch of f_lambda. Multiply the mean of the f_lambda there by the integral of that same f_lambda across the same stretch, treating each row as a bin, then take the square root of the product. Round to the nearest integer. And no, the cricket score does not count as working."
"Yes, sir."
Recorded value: 121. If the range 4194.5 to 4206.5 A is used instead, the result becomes 107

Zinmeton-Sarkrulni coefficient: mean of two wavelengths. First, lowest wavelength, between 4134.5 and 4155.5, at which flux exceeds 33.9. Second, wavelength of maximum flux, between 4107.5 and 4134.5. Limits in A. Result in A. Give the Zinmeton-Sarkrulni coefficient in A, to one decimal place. 4128.5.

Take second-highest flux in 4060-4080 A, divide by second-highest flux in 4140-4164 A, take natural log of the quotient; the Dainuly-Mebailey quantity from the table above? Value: 0.029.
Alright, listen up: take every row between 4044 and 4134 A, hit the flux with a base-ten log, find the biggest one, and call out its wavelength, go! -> 4085.0 A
